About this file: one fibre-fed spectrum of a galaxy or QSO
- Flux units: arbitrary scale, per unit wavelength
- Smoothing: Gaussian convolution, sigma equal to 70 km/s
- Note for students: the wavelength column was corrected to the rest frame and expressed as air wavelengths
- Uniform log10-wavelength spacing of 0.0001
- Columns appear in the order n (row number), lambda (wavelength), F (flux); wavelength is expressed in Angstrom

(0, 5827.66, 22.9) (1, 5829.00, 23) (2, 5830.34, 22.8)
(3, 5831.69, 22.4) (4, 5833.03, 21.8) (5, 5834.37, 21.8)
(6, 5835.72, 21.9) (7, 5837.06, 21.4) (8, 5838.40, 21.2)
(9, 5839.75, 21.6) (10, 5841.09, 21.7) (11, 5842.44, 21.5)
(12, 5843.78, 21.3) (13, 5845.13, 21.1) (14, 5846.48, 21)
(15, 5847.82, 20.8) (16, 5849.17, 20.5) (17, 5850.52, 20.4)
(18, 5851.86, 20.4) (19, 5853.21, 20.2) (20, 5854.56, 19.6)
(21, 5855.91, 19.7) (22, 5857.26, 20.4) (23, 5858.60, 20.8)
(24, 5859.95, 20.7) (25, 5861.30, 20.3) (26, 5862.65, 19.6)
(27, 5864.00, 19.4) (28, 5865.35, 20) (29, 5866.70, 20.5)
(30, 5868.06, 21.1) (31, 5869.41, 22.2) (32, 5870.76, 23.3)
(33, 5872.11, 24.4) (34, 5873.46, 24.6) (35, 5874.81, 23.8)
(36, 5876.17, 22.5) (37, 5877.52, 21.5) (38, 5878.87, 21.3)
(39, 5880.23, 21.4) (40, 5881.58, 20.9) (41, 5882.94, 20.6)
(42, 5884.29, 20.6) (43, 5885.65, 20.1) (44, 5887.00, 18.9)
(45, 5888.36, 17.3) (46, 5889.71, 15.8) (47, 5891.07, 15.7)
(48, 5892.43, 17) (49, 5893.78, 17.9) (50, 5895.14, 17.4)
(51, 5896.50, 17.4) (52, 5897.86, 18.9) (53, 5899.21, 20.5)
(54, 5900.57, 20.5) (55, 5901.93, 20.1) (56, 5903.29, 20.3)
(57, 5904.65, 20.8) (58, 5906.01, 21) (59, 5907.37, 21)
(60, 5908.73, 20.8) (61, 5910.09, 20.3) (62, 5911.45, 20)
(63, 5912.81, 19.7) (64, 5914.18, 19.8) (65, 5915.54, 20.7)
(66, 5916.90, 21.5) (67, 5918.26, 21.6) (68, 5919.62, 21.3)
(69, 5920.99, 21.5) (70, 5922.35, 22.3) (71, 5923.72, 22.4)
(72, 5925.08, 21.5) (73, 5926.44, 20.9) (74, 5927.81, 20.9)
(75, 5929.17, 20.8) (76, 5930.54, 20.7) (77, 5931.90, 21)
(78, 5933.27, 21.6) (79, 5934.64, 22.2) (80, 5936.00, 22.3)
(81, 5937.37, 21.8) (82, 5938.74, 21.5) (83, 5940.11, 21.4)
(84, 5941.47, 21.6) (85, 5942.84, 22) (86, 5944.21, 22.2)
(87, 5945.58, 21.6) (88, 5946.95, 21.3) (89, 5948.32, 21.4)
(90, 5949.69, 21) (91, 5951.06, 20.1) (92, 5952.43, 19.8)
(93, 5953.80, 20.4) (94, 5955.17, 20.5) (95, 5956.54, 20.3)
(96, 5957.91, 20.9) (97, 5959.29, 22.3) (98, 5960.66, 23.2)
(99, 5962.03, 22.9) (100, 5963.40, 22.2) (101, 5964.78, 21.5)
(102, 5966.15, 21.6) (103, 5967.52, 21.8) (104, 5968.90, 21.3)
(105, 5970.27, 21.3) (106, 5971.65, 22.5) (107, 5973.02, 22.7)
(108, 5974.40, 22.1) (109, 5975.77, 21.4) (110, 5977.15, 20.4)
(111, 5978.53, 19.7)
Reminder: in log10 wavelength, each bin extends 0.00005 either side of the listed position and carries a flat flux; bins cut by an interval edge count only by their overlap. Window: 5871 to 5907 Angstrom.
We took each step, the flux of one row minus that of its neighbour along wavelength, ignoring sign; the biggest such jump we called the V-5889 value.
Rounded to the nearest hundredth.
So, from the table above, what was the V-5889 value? 1.60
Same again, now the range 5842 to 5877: 1.30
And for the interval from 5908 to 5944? 0.90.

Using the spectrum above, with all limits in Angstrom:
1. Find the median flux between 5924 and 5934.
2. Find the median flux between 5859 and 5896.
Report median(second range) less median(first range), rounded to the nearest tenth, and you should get -0.3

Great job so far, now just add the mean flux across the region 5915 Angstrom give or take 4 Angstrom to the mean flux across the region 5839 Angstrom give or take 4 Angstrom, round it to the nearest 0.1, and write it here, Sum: 42.1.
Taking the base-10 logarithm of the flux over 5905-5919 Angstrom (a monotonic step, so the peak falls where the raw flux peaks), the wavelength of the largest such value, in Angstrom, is 5918.26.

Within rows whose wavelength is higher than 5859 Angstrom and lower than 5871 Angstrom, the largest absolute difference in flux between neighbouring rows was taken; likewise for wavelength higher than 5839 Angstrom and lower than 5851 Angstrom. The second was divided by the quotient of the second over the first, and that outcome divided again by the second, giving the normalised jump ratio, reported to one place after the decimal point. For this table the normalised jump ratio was 3.7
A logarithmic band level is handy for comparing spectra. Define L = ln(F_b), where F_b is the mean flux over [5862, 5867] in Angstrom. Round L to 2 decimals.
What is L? 2.99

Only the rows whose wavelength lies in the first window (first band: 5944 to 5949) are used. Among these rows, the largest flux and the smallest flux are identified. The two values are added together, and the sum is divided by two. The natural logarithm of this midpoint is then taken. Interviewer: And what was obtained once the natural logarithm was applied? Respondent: 3.08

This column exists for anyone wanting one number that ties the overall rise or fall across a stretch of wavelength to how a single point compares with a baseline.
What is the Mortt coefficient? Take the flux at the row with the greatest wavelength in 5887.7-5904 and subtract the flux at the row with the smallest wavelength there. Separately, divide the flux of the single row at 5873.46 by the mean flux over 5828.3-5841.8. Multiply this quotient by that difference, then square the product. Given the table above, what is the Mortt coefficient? 11.3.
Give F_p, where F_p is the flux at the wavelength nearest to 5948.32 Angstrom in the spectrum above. 21.4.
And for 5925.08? 21.5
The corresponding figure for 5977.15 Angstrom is 20.4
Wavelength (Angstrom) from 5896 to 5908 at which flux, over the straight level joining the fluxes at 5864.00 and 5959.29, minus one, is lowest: 5896.50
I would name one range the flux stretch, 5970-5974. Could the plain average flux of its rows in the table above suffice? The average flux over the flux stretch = 22.2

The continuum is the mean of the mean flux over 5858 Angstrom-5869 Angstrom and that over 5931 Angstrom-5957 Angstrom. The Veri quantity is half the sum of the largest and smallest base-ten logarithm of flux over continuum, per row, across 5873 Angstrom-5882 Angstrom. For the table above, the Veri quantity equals 0.038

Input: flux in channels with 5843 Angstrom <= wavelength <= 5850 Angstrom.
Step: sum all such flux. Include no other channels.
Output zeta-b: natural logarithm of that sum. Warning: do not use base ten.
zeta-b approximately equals 4.7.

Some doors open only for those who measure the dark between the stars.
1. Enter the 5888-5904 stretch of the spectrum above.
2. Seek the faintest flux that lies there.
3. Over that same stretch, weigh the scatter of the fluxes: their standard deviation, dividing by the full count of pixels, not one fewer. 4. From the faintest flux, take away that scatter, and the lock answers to 14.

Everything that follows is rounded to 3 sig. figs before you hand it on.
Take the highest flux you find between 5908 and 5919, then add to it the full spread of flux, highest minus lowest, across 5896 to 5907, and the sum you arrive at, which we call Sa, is 25.2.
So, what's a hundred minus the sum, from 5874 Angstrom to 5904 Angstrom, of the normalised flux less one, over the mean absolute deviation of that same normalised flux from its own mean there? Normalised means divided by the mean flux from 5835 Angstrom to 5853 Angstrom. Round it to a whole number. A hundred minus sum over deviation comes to 119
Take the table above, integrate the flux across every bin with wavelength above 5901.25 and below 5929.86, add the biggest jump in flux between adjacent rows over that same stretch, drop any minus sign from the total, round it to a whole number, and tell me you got 599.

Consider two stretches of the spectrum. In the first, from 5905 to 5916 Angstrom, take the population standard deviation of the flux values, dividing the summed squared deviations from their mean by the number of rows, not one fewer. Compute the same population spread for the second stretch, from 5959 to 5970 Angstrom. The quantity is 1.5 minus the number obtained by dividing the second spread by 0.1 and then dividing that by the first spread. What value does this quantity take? -11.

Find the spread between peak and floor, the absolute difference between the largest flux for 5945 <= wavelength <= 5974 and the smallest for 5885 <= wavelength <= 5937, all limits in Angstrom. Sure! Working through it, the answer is 7.5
